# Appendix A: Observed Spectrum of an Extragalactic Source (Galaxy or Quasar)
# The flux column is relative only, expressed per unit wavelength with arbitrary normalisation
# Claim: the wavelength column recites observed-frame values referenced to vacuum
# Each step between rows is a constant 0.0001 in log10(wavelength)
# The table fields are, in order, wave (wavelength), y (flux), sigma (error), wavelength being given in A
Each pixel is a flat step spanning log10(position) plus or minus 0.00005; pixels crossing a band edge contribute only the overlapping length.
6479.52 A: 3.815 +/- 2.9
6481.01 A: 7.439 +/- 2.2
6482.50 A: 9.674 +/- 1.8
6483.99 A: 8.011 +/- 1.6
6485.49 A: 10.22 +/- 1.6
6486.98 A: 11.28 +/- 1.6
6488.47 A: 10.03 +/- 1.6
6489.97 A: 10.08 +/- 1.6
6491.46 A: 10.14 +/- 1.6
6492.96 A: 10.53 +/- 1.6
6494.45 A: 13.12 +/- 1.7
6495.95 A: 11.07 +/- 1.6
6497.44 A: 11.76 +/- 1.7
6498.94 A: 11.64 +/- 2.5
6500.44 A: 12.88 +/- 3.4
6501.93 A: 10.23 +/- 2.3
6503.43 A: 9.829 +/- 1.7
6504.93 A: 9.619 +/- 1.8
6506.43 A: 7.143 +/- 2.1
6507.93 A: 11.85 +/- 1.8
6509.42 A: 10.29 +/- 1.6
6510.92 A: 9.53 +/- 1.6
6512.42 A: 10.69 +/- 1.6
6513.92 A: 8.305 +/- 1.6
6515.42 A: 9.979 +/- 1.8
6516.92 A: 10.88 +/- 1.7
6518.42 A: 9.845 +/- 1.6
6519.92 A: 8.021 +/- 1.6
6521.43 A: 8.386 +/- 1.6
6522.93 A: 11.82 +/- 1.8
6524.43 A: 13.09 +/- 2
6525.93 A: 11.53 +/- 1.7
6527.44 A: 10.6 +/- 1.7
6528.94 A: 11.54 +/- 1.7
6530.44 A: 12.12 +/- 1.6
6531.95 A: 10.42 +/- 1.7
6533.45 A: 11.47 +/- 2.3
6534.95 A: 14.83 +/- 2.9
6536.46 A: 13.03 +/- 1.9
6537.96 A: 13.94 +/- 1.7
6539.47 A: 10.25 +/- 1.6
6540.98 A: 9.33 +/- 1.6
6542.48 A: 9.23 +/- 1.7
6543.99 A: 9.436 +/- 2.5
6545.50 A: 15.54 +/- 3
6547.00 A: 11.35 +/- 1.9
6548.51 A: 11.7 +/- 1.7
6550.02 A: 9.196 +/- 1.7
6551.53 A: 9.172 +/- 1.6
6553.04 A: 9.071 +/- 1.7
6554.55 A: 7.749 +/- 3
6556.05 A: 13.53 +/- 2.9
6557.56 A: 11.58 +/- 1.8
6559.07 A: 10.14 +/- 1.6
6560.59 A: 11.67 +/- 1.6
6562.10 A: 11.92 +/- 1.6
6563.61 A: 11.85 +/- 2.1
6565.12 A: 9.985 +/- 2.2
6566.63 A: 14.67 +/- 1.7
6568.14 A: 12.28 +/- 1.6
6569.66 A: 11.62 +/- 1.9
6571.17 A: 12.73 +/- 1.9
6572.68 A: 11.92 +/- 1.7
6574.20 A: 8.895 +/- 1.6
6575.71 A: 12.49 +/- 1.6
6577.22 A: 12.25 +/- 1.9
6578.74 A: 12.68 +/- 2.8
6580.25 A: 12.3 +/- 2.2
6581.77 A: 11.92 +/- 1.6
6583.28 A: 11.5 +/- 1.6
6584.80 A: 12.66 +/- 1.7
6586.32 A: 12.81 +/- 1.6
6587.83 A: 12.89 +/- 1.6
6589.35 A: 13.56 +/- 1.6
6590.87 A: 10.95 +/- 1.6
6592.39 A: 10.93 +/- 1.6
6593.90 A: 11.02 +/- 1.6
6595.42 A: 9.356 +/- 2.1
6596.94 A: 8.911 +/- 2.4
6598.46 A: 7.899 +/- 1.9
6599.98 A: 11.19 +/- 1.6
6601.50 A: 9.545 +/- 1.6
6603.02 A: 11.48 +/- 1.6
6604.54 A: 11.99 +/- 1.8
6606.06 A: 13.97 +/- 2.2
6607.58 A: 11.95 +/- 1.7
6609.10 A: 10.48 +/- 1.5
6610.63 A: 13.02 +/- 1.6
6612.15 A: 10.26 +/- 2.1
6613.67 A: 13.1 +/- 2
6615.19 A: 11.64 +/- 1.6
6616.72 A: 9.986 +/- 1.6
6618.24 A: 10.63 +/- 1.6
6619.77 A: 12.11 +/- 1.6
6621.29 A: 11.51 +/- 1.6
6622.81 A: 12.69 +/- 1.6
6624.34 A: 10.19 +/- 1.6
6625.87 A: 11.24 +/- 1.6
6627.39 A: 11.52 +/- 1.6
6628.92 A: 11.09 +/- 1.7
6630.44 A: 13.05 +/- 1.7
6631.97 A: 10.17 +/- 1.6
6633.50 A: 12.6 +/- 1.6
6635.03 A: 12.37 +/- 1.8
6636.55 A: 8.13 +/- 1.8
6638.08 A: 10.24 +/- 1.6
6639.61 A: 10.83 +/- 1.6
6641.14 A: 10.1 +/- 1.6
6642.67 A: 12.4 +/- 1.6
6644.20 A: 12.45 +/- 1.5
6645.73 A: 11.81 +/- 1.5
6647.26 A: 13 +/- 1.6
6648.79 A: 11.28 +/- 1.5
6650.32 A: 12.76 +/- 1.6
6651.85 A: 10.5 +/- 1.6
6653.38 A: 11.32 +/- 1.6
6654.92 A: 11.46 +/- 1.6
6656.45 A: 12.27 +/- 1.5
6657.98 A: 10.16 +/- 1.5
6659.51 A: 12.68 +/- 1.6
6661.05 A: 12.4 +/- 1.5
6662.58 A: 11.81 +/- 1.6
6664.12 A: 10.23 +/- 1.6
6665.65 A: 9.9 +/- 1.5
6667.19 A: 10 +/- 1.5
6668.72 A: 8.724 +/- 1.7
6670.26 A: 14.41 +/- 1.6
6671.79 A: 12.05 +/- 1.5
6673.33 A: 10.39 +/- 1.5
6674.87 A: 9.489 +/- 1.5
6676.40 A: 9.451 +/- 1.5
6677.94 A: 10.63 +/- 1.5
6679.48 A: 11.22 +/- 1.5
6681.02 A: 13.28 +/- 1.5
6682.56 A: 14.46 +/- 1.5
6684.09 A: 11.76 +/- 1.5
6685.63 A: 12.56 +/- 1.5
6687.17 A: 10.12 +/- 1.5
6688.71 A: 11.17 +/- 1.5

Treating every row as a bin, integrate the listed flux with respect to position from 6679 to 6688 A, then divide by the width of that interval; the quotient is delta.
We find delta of 12.3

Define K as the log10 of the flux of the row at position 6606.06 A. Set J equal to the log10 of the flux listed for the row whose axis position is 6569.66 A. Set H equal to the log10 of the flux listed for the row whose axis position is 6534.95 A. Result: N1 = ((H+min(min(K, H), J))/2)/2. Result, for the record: 0.559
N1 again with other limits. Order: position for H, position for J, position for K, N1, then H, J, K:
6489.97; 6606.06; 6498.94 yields 0.502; 1.00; 1.15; 1.07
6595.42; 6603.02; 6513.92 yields 0.473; 0.97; 1.06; 0.92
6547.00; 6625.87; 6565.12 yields 0.514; 1.05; 1.05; 1.00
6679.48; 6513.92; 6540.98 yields 0.492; 1.05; 0.92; 0.97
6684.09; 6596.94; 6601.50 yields 0.505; 1.07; 0.95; 0.98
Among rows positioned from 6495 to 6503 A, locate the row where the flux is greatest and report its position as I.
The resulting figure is 6500.44 A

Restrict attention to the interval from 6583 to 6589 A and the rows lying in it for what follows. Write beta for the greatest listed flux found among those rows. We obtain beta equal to 12.89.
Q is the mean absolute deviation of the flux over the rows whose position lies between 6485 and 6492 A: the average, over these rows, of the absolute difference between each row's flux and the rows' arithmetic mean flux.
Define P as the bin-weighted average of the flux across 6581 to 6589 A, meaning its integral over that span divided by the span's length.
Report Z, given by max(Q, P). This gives 12.4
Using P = 12.4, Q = 0.4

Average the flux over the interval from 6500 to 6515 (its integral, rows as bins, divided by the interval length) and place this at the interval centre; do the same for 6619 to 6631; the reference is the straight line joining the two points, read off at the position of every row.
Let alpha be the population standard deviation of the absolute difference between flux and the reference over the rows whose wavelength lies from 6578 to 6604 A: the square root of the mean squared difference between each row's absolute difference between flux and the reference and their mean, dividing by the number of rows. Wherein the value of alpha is 0.94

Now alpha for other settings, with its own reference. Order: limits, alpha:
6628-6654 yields 0.79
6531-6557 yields 1.38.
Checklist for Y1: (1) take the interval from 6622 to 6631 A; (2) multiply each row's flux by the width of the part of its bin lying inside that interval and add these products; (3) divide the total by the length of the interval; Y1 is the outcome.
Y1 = 11.6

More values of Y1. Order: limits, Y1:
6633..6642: 10.7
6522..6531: 11.7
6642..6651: 12.3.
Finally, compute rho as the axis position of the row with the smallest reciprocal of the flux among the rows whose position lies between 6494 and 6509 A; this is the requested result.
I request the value 6494.45 A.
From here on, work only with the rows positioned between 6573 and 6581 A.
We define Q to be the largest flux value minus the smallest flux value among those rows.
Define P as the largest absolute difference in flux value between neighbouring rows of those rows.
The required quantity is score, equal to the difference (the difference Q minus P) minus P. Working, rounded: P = 3.6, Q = 3.8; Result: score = -3.4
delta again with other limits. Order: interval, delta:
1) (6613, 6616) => 12.3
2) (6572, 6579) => 11.6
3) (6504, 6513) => 9.8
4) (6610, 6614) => 12.0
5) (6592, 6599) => 9.6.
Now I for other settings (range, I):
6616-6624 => 6622.81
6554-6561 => 6556.05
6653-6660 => 6659.51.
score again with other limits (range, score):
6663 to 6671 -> -5.7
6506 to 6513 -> -4.7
